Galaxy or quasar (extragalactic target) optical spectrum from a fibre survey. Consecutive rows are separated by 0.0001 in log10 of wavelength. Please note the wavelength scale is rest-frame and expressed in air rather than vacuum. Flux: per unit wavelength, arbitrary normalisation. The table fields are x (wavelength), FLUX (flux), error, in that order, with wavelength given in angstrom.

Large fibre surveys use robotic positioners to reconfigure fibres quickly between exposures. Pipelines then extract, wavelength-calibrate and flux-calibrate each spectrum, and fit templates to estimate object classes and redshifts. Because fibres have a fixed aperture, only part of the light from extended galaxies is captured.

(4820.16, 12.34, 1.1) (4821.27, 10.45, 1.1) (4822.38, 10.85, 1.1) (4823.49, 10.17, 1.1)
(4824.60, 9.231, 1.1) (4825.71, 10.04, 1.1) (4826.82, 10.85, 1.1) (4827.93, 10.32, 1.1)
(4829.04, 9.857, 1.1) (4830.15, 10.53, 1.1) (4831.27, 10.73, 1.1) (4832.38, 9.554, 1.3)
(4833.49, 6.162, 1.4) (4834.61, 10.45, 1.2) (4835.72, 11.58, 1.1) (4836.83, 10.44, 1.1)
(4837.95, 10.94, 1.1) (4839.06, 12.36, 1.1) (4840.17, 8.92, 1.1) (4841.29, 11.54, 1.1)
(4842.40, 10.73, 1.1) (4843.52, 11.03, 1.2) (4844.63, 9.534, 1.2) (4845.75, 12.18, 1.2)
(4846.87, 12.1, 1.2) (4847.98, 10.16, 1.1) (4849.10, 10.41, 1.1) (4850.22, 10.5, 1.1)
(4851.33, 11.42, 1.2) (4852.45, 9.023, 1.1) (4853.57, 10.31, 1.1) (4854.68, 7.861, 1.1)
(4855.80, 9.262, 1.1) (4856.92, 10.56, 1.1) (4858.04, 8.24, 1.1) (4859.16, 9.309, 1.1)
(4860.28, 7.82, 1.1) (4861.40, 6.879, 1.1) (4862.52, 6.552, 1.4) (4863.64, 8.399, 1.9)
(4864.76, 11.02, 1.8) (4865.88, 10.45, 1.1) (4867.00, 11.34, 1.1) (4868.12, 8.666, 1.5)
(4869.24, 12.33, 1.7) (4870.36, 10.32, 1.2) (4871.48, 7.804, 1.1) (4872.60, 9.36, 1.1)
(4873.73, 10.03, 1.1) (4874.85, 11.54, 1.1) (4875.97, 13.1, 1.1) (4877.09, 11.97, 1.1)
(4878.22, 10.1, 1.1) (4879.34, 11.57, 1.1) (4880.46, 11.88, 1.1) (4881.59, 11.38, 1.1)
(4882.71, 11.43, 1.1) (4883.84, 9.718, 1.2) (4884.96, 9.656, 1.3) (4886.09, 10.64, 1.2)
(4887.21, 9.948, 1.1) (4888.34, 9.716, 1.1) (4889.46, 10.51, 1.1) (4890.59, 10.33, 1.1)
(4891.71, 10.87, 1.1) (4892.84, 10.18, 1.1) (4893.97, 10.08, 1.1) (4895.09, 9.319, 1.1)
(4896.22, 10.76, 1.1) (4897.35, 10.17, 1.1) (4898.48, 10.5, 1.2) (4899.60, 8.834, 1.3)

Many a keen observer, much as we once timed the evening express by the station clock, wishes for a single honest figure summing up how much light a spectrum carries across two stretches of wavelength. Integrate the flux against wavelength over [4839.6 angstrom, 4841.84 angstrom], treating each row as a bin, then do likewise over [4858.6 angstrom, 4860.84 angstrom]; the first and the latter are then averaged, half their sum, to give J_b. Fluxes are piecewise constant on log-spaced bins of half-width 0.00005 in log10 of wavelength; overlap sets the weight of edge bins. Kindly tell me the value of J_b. 21.0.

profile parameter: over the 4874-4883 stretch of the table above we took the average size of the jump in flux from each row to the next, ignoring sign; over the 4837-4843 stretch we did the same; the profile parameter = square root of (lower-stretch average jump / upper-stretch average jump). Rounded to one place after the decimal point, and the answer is 1.5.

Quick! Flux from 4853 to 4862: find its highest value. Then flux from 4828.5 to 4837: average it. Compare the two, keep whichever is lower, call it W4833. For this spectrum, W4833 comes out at 9.9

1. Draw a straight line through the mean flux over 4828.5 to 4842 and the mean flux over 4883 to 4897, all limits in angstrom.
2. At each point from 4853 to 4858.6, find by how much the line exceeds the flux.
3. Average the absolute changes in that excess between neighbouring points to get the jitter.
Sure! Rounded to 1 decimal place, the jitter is 1.9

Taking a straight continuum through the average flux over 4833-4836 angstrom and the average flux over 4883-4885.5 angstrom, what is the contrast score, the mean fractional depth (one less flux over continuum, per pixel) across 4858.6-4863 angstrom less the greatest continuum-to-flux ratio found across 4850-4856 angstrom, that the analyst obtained -1.01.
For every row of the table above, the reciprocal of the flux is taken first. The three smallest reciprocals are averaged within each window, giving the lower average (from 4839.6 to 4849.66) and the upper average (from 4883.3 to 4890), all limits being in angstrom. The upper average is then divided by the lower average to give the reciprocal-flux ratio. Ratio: 1.15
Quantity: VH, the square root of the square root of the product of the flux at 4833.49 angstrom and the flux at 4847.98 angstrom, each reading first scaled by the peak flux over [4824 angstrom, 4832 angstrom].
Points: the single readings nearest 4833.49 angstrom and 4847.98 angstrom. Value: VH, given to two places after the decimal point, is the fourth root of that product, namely 0.85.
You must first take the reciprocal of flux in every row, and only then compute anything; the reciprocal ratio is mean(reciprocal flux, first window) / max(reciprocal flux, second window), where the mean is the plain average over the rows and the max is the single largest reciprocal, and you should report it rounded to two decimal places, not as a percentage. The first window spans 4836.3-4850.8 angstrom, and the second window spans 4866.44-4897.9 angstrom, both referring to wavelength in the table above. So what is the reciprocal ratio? 0.73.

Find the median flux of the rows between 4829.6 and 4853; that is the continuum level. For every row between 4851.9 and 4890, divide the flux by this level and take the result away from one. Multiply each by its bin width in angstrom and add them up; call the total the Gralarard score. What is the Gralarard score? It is 2.1 angstrom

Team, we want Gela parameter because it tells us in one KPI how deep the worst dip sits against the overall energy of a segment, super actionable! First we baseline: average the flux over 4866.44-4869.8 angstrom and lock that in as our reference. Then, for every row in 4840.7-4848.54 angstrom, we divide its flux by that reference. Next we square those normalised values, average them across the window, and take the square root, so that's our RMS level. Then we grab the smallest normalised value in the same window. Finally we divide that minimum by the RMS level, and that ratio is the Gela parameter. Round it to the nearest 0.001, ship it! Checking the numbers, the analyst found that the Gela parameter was 0.861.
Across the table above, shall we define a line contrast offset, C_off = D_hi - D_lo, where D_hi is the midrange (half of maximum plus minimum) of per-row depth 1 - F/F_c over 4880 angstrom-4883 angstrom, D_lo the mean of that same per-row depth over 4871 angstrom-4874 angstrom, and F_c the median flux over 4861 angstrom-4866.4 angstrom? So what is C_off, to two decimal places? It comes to -0.31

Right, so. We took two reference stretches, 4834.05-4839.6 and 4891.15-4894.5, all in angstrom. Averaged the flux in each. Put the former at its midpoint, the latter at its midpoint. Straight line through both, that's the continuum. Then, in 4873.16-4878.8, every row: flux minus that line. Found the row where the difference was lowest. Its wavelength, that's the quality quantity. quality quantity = 4873.73 angstrom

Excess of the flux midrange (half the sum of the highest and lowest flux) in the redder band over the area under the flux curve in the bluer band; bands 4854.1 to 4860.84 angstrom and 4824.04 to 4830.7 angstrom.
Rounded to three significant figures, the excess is -58.4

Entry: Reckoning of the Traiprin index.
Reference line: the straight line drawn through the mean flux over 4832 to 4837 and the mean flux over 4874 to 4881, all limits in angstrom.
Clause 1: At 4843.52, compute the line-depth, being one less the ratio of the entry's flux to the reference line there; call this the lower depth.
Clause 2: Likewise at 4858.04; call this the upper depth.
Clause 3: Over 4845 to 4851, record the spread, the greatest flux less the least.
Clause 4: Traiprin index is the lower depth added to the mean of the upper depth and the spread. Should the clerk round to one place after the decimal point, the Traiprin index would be 1.0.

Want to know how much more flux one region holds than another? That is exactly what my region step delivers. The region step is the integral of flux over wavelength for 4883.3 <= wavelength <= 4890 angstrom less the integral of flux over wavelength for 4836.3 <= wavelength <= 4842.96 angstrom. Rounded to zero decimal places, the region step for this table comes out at -5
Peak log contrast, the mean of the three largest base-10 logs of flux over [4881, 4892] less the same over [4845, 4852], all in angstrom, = -0.025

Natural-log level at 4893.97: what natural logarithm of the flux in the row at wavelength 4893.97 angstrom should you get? 2.31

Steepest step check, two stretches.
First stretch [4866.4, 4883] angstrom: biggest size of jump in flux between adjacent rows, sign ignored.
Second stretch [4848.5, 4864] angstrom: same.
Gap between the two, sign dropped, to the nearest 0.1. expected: 1.2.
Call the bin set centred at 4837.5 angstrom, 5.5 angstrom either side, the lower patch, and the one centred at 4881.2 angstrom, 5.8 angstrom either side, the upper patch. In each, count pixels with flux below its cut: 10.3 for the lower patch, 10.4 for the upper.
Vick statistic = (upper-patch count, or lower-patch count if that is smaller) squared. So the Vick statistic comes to 9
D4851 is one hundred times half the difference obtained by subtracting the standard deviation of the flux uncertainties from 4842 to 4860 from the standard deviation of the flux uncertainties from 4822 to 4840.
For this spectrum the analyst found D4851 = 2.0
